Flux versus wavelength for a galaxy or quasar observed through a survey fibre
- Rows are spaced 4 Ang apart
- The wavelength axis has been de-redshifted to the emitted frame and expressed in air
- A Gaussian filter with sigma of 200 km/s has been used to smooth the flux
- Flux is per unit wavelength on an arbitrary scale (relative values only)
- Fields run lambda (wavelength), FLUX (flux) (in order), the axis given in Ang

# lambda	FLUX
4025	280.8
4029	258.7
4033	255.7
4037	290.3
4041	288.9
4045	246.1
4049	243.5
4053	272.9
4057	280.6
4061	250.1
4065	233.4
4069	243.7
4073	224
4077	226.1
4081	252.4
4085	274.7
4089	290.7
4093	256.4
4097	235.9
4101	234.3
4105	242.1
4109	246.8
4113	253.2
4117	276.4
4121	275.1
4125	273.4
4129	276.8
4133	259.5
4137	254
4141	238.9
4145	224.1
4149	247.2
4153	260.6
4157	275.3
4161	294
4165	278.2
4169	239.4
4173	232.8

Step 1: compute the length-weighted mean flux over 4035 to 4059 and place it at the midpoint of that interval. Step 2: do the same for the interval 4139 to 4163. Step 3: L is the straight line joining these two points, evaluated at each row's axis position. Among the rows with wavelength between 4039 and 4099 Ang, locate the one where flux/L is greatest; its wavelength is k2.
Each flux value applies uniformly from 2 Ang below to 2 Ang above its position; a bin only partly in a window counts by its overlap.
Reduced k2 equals 4089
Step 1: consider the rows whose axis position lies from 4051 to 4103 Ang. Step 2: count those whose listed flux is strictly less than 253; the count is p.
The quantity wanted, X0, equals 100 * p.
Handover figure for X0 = 800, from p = 8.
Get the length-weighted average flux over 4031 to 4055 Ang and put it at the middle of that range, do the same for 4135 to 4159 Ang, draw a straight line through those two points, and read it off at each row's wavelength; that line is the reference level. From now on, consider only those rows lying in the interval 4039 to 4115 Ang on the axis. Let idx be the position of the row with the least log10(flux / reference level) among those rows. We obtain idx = 4073 Ang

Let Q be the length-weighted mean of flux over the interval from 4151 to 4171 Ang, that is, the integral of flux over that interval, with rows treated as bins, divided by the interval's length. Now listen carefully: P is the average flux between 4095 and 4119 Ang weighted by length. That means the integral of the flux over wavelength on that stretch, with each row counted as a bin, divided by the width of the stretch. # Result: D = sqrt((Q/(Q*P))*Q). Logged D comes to 1.04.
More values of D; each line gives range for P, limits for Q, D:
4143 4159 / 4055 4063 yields 1.03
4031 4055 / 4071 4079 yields 0.92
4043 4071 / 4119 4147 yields 1.01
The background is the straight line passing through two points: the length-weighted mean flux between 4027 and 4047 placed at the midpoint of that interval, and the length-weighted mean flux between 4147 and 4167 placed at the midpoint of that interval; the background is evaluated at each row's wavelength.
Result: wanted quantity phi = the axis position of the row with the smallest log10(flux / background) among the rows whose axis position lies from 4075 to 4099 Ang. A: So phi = 4077 Ang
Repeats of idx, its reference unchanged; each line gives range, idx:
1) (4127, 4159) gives 4145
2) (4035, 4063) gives 4049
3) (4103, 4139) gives 4105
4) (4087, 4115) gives 4101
